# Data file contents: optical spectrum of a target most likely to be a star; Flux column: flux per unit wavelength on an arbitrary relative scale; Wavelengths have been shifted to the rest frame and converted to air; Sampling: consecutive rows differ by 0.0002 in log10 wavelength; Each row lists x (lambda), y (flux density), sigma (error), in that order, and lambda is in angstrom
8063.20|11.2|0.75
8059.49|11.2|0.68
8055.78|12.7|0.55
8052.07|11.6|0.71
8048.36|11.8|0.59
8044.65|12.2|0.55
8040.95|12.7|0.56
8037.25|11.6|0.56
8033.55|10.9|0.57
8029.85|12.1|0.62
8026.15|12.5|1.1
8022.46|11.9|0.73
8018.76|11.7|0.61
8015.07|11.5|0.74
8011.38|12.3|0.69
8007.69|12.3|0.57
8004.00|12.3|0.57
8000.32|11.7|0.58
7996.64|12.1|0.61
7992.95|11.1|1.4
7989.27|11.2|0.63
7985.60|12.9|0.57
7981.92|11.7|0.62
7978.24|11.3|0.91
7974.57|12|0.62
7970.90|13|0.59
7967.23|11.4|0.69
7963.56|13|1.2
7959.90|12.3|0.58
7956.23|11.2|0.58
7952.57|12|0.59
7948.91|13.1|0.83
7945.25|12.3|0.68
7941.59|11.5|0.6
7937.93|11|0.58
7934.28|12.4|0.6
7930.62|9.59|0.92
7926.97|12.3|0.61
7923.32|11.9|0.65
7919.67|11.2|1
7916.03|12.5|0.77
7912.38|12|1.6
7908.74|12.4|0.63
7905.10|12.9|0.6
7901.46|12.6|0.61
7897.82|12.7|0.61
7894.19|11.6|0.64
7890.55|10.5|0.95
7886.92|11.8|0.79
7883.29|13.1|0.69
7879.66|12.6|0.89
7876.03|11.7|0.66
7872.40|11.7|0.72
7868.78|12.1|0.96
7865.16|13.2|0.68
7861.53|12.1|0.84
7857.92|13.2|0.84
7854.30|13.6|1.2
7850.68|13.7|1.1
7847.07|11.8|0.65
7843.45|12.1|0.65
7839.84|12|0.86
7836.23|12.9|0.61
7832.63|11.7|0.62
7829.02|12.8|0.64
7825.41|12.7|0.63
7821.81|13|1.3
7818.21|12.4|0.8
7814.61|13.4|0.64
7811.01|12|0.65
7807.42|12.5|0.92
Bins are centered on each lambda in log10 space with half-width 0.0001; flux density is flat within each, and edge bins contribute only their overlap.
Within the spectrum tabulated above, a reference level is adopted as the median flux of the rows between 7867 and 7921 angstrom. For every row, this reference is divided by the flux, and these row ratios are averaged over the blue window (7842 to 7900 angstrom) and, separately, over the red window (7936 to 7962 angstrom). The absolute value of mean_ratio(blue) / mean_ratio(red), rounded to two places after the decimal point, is 0.97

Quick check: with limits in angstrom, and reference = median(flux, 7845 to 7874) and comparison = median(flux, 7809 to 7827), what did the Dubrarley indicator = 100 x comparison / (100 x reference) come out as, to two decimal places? 1.00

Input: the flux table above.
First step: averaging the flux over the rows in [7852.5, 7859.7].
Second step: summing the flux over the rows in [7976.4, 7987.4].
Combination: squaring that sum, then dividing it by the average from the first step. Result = 96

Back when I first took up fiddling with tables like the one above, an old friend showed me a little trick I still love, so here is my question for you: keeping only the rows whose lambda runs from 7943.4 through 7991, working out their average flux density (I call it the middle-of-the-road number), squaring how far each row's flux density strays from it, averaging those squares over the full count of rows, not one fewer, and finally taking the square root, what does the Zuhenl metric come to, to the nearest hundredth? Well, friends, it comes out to 0.69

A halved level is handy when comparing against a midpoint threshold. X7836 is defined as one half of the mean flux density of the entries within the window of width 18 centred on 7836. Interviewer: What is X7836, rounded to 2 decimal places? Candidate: 6.15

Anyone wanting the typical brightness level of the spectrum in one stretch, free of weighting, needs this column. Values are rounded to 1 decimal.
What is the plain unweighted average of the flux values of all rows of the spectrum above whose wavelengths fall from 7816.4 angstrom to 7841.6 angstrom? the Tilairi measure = 12.5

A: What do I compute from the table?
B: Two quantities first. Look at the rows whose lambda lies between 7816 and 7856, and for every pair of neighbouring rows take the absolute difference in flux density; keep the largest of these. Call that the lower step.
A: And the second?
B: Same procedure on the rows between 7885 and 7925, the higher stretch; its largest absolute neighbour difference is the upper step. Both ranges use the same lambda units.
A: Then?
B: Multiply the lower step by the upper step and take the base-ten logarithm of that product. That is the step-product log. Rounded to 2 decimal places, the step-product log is 0.39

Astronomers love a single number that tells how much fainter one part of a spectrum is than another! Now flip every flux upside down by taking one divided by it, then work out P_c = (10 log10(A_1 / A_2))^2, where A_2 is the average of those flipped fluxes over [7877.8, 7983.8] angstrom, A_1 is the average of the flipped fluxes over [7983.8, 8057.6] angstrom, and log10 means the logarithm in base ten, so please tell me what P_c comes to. 0.000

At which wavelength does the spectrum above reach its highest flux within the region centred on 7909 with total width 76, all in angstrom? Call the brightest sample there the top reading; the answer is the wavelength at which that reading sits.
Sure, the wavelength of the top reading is 7883.29 angstrom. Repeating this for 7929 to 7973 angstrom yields 7948.91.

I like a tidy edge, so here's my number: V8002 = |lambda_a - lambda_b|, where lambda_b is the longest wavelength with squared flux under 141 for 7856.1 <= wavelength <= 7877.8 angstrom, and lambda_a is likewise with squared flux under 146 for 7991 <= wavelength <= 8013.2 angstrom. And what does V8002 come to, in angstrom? 124.3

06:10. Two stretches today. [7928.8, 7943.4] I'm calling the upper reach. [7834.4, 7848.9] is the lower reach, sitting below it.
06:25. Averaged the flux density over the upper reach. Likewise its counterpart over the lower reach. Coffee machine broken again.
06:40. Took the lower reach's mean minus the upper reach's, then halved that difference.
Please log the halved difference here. 0.54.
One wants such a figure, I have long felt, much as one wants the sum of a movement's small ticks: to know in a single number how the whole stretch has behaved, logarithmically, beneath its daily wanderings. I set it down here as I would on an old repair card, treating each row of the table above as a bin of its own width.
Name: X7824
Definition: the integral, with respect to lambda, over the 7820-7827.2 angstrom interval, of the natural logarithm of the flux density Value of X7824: 18.4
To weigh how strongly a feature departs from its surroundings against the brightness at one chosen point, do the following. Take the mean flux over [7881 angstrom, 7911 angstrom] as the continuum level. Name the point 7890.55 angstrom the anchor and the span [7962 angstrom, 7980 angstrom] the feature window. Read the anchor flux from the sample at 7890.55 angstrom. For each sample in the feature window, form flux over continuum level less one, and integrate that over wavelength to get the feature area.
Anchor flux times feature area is -1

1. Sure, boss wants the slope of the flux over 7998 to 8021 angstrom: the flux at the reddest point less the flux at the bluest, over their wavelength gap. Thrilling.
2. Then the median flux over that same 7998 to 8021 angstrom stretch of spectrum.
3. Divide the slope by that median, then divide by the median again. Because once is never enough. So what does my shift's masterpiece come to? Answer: 0.0000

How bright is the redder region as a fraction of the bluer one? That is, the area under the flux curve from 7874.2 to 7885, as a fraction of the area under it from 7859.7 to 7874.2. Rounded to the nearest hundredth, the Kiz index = 0.76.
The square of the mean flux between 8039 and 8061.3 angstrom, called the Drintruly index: 145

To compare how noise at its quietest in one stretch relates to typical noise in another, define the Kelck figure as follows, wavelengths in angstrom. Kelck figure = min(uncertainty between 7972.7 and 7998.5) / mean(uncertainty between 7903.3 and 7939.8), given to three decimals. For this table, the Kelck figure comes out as 0.716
